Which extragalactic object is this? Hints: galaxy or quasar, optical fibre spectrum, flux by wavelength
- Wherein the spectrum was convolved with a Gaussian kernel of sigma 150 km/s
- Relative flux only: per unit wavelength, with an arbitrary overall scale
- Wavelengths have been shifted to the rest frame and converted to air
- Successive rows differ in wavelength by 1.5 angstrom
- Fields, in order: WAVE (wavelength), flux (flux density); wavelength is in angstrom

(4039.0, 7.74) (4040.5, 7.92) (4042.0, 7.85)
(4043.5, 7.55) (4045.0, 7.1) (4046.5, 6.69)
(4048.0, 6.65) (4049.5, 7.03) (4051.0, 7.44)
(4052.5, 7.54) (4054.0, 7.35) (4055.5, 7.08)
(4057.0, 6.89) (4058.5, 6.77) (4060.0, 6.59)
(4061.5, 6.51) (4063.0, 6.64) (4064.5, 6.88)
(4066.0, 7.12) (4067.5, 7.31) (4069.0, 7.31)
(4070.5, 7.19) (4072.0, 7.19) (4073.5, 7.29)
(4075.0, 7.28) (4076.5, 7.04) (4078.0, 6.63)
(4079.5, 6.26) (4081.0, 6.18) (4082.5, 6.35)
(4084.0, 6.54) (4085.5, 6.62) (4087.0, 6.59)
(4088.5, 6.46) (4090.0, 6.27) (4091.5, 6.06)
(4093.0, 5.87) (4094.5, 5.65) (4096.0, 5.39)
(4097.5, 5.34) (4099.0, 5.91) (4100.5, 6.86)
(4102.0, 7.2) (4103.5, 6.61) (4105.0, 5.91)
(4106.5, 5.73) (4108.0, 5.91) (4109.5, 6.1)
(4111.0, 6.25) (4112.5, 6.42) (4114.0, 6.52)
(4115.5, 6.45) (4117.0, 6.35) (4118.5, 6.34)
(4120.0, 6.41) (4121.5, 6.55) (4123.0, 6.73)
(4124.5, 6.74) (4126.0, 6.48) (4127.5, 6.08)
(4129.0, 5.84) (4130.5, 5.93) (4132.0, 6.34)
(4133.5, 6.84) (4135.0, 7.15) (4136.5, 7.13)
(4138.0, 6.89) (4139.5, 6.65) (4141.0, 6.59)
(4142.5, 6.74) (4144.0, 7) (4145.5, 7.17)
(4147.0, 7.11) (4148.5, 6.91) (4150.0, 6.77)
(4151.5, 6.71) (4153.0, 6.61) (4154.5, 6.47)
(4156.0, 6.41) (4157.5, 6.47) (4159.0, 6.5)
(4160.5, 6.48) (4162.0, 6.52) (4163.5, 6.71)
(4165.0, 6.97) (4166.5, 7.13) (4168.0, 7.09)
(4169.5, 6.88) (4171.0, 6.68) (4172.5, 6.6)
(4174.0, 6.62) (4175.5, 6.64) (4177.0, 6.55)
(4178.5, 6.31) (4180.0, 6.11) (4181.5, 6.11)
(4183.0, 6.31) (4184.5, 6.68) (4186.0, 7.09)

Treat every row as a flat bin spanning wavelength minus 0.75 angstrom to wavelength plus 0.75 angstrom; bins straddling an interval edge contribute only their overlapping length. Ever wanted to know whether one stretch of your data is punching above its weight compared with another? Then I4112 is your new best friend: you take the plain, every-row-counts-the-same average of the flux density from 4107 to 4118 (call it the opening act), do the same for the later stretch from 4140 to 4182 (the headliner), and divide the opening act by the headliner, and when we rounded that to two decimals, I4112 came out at 0.94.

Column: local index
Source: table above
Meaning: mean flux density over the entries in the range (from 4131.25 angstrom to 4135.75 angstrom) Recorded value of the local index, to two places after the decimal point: 6.78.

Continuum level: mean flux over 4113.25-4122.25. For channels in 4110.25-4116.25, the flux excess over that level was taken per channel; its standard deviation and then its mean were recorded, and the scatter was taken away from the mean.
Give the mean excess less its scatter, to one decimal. -0.1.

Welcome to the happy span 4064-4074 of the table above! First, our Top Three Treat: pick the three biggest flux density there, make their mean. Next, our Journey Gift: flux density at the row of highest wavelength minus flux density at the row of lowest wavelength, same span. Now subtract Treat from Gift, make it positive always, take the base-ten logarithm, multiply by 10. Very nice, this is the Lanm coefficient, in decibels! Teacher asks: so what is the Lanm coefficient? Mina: 8.38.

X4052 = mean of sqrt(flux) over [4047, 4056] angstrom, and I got 2.68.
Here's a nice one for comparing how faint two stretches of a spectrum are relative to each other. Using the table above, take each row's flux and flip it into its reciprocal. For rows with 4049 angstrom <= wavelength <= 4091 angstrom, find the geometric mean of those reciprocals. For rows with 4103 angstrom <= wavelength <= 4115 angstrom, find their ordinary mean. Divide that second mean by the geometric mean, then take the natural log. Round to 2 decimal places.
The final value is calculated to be 0.11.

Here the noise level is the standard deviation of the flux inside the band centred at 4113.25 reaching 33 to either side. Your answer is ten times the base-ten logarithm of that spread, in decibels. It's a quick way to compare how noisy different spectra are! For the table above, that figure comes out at -3.4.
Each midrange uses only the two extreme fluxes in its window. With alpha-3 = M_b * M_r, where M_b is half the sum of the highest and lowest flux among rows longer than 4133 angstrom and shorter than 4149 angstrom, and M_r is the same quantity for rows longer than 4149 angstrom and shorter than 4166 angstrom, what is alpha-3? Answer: 46.0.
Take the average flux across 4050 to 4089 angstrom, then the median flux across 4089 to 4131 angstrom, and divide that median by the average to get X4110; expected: 0.91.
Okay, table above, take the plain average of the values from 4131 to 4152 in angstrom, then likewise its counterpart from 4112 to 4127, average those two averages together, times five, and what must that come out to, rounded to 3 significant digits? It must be 33.4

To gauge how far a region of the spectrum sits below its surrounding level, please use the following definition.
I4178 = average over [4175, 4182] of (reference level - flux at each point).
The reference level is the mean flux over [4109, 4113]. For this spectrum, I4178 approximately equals -0.09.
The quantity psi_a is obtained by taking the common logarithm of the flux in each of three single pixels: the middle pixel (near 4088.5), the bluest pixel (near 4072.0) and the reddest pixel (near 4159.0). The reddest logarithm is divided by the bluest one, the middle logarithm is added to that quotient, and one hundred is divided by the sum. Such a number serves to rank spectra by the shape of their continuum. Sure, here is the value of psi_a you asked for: 56.8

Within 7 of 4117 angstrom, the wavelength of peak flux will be 4123.0 angstrom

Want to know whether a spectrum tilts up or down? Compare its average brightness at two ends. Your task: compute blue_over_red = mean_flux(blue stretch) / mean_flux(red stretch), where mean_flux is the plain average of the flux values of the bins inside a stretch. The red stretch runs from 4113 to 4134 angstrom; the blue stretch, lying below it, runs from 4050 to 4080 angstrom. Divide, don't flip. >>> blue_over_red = 1.10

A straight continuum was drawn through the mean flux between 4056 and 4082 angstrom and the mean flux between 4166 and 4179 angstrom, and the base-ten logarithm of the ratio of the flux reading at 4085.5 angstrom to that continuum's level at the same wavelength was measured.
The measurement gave -0.02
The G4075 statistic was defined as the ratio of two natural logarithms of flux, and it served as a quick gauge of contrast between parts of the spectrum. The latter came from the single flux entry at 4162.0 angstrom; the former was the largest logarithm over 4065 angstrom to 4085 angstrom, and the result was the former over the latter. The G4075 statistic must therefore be 1.06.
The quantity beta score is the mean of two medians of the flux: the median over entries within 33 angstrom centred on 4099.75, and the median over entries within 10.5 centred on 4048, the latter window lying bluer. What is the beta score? 6.68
